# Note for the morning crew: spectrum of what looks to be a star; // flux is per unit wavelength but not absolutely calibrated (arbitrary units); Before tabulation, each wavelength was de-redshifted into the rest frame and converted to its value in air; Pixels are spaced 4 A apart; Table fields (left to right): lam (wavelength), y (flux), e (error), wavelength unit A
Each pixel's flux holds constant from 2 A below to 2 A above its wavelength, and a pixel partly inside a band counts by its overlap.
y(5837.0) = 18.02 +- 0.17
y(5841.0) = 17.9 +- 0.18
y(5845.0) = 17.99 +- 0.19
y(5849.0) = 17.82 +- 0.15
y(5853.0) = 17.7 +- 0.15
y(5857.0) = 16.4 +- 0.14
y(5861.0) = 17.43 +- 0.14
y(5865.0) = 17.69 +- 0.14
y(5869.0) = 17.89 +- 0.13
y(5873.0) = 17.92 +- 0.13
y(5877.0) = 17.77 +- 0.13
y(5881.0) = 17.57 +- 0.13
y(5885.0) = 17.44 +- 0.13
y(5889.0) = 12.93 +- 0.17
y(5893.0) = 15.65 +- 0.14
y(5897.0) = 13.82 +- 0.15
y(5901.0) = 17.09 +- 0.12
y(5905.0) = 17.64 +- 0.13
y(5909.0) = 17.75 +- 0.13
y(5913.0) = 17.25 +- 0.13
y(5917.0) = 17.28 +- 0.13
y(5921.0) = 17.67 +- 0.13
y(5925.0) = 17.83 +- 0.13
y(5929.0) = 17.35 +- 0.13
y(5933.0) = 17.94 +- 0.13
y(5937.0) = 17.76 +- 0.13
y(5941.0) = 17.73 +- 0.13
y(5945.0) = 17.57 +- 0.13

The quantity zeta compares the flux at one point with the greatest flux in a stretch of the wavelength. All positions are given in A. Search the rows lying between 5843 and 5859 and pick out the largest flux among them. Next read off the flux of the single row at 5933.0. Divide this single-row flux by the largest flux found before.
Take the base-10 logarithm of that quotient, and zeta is -0.0012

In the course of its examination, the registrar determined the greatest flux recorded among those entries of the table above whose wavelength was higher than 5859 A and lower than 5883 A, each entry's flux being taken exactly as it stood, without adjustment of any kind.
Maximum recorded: 17.92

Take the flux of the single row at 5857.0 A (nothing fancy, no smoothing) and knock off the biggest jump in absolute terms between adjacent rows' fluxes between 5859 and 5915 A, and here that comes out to 11.9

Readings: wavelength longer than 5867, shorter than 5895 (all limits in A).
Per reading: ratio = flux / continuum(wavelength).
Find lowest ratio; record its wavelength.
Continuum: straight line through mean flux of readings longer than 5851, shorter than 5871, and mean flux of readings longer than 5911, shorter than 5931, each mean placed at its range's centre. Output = 5889.0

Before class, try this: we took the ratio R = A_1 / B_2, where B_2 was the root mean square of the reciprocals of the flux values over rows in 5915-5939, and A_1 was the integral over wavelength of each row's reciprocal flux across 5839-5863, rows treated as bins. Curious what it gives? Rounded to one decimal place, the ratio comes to 24.2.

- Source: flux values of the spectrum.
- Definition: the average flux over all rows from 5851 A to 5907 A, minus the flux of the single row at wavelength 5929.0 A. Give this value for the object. -0.57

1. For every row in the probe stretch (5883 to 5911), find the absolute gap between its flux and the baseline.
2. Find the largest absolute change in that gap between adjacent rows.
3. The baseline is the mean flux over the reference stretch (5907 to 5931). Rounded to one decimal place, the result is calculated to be 4.5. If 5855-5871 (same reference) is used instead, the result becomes 1.0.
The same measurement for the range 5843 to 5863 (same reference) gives 1.0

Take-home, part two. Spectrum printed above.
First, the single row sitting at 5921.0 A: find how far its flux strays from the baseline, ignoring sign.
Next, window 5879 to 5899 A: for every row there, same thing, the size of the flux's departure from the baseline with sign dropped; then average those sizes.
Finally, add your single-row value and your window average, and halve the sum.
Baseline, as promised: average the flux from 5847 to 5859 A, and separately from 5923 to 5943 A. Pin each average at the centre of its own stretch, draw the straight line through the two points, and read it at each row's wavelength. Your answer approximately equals 1.0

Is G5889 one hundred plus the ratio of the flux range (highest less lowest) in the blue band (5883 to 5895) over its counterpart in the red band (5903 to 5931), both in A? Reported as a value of 108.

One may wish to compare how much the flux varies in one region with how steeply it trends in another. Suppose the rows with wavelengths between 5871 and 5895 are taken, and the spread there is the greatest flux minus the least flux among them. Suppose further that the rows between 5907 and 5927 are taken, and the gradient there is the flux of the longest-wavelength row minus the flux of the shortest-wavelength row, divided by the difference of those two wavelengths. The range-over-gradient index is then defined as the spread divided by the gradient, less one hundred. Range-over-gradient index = 898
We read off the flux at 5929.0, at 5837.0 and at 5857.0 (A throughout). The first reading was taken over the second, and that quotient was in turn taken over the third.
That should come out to 0.0587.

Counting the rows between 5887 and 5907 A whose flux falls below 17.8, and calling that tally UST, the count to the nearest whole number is 5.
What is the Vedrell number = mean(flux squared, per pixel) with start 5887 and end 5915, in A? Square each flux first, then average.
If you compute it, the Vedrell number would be 260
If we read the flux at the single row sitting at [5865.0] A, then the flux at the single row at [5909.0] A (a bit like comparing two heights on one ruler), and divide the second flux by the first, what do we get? 1.00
